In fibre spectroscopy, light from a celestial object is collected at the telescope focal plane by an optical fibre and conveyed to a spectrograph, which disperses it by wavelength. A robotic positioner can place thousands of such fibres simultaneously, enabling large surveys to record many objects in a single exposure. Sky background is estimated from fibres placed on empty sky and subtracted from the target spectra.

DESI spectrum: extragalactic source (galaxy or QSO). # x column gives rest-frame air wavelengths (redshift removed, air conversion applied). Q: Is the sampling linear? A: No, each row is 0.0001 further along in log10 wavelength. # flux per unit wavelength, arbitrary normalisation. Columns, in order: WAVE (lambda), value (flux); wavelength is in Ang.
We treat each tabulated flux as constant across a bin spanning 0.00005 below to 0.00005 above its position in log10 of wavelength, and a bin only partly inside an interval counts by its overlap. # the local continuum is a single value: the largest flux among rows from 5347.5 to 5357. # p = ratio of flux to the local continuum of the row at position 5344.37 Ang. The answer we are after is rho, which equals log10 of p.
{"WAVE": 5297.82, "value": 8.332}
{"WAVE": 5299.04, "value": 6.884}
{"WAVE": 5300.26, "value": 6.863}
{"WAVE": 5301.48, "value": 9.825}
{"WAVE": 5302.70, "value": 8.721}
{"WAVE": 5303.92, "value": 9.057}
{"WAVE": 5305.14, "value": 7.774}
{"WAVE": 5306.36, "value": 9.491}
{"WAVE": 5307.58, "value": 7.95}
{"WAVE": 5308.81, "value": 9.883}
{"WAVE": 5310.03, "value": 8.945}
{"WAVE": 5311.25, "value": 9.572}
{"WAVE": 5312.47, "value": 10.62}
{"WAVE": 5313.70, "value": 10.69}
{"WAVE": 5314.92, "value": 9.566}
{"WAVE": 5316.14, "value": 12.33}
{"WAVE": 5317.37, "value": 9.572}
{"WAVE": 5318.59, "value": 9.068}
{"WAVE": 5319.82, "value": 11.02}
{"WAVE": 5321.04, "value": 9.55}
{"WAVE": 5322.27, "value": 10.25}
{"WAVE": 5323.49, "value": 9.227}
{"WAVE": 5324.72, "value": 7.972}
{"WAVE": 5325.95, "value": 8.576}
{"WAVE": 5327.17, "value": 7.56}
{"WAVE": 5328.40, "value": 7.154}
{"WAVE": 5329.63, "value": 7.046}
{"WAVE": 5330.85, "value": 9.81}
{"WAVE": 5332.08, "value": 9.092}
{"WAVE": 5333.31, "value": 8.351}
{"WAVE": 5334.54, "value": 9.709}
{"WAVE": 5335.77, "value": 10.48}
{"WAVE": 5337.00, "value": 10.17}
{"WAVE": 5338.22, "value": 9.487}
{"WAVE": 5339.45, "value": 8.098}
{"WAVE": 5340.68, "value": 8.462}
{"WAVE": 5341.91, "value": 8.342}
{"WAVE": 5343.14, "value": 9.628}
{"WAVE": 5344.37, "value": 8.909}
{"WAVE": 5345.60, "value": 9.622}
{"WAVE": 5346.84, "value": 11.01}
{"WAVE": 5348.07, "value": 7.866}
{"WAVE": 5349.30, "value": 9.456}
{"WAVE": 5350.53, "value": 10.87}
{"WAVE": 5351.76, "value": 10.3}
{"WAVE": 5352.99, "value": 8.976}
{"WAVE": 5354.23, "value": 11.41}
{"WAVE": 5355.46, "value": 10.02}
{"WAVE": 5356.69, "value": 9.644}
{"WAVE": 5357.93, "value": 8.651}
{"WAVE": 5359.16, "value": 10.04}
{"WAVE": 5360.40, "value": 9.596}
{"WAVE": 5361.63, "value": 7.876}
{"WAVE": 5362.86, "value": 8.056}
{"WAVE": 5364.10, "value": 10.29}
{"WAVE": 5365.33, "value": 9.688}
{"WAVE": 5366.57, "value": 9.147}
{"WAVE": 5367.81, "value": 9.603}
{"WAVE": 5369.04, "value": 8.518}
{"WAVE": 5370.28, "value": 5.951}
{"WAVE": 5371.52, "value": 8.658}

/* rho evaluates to -0.11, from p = 0.78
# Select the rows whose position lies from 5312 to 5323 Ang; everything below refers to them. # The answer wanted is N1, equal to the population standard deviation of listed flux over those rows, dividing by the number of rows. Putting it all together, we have 0.95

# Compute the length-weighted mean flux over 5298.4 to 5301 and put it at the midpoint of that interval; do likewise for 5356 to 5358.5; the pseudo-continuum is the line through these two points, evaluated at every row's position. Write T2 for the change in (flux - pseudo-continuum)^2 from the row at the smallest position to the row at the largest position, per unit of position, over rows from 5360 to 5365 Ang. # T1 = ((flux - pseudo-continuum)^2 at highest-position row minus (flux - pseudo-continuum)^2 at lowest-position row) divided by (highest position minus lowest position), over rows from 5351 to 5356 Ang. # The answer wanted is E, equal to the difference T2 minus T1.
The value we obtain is 0.43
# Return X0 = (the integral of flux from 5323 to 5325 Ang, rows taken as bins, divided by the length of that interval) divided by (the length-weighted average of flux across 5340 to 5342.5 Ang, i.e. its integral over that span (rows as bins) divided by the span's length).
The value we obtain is 1.03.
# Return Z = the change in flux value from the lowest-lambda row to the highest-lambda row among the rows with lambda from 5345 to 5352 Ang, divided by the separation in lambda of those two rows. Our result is 0.11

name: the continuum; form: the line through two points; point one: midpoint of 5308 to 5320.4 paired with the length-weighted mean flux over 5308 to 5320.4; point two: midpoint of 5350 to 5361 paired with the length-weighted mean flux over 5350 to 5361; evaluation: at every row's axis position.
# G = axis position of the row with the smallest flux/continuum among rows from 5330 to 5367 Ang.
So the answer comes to 5348.07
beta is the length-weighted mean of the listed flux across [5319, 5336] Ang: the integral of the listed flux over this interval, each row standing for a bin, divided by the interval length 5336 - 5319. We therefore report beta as 8.95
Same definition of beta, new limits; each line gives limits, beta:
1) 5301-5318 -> 9.57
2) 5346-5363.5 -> 9.55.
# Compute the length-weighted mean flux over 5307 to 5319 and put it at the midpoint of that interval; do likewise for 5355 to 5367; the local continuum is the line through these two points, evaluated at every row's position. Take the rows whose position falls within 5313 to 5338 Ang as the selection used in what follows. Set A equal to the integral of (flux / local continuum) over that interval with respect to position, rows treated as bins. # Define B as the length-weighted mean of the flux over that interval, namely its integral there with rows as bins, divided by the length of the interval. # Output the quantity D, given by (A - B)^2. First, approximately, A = 24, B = 9.37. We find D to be 218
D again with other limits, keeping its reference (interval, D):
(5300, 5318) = 60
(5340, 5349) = 0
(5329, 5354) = 230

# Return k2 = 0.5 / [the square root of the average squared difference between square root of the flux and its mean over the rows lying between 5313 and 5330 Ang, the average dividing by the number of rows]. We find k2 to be 2.07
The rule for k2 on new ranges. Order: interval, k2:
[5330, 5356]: 3.20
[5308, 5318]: 3.30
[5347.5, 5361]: 3.26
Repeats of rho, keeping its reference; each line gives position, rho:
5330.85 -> -0.07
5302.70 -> -0.12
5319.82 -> -0.02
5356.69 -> -0.07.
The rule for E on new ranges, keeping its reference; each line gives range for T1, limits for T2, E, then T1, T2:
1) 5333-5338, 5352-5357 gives -0.76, 0.8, 0.1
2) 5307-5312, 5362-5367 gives -1.54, 1.1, -0.4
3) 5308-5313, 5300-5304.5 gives 0.01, 0.9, 0.9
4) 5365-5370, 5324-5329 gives -0.06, 0.3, 0.2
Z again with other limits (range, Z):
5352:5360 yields 0.17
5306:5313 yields 0.18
